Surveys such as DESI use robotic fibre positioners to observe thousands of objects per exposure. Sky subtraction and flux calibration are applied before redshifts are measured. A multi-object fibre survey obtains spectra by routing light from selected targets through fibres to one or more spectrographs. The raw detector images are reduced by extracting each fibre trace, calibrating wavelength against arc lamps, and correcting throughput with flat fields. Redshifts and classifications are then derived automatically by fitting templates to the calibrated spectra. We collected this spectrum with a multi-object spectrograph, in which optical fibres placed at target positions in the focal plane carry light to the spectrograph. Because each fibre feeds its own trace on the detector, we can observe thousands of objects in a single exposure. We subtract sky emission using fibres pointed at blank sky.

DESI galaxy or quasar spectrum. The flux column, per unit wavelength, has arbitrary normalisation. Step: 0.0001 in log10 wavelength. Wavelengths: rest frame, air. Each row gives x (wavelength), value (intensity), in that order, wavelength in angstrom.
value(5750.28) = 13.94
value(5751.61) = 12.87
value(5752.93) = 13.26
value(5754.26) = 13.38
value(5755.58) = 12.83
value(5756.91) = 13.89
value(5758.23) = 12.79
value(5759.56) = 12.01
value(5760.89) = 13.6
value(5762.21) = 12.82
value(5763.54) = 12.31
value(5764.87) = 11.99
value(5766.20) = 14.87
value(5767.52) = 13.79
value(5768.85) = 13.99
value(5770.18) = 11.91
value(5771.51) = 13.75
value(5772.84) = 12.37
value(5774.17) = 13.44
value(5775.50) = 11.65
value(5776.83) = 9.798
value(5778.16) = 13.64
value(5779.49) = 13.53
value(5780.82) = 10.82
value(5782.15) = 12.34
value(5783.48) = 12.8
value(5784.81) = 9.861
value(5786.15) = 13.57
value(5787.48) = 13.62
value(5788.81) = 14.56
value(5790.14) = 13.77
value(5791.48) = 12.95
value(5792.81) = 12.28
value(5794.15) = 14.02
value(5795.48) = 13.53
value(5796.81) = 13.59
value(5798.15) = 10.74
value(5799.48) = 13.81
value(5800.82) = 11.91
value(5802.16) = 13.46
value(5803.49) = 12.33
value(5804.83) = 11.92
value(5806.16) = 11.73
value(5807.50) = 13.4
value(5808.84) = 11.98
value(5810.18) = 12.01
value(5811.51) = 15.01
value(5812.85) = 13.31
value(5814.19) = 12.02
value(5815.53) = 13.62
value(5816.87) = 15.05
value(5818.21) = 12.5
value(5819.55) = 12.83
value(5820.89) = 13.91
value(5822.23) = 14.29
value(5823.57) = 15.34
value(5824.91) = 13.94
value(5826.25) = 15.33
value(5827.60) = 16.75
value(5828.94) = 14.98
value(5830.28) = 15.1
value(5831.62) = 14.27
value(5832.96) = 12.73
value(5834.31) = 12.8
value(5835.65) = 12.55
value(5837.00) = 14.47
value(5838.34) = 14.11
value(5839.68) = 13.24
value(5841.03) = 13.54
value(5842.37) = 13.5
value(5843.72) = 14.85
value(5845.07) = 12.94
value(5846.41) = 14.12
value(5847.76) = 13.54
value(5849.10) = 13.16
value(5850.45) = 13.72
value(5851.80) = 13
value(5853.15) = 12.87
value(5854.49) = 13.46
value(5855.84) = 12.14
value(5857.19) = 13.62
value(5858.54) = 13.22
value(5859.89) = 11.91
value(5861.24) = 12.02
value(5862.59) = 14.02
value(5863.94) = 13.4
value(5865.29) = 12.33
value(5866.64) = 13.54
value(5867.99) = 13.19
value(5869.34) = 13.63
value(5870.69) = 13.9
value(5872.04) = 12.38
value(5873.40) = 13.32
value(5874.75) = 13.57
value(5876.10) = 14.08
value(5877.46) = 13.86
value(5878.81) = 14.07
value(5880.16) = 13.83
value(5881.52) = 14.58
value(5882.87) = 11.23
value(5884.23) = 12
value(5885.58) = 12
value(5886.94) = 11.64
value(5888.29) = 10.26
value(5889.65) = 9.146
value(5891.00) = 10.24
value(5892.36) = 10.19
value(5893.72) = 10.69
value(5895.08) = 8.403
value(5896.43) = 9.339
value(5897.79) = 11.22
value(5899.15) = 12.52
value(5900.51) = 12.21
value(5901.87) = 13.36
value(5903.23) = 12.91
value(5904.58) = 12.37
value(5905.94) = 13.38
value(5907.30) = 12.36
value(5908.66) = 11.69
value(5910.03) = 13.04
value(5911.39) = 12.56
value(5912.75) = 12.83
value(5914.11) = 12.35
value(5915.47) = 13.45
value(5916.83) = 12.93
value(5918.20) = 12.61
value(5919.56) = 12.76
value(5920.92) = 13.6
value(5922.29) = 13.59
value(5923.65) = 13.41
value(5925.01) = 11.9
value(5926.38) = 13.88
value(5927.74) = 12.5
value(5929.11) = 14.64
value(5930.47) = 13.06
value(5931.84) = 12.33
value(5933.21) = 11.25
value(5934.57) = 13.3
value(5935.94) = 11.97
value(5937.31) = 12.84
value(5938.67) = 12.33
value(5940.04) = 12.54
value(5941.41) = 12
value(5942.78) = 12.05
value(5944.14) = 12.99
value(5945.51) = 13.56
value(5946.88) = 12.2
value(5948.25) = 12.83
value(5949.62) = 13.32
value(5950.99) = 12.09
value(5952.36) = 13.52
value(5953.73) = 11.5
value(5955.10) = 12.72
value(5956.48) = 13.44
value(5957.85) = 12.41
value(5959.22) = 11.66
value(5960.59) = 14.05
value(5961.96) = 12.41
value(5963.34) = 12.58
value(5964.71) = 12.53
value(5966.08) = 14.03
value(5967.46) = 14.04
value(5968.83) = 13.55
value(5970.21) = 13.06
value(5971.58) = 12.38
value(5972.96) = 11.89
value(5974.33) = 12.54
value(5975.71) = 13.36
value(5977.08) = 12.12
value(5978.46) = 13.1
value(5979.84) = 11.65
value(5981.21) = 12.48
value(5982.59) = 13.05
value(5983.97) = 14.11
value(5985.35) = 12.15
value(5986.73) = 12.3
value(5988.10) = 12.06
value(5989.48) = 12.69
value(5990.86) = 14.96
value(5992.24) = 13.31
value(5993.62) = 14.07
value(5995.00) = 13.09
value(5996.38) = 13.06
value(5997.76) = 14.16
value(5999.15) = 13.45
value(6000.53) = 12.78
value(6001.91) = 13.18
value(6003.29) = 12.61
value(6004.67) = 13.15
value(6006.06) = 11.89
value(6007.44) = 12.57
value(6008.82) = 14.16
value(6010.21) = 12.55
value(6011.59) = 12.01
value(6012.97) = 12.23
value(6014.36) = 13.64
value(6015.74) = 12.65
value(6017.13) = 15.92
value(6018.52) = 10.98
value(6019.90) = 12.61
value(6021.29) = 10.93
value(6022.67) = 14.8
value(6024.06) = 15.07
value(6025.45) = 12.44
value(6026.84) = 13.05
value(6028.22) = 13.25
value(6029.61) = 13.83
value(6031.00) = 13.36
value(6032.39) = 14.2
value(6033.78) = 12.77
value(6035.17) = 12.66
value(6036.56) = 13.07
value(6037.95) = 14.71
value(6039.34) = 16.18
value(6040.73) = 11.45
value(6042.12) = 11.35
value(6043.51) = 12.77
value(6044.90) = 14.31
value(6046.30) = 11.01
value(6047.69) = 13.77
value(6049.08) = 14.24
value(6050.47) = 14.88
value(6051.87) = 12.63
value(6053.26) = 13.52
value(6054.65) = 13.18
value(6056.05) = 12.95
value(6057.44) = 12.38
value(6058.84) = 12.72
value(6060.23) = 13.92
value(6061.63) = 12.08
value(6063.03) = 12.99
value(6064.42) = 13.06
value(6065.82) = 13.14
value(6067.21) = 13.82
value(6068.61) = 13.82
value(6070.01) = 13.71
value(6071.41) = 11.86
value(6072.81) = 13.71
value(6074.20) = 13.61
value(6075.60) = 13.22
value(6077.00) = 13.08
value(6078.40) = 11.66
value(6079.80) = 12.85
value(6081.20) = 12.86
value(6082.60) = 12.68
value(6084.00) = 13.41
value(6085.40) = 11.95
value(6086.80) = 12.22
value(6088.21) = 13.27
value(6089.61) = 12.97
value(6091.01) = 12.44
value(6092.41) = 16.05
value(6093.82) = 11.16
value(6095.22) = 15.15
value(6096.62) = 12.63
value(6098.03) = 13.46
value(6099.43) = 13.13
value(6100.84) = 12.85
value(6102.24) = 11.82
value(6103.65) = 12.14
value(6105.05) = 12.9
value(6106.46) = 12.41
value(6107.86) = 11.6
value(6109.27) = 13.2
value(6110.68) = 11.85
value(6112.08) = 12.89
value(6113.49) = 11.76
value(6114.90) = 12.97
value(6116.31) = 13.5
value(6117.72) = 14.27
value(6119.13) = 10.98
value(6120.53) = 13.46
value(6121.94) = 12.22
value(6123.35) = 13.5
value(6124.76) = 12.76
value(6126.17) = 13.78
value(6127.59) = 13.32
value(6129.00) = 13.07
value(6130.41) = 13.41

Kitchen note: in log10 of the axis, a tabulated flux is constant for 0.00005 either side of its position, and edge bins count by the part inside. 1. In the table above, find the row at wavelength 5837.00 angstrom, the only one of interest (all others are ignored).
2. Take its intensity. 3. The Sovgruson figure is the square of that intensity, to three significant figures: 209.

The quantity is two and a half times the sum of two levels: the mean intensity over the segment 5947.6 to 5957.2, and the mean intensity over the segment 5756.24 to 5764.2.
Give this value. 64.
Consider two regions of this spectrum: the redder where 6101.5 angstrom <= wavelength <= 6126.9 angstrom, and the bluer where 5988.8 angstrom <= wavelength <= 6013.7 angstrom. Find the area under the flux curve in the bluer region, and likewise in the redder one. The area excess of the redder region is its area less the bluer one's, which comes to -5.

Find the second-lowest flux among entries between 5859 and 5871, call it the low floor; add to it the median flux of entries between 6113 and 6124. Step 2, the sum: 25.2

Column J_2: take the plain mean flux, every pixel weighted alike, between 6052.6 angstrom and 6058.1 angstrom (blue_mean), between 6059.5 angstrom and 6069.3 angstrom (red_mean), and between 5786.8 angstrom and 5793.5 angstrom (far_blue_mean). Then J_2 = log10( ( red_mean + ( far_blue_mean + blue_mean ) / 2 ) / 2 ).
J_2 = 1.12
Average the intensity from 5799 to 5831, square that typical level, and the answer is 185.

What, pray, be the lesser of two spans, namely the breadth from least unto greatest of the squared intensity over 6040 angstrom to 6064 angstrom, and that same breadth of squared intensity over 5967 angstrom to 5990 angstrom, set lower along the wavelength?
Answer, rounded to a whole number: 63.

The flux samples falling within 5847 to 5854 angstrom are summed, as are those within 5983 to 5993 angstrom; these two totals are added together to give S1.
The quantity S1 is 158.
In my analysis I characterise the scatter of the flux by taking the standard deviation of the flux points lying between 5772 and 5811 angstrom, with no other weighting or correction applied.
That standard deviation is 1.2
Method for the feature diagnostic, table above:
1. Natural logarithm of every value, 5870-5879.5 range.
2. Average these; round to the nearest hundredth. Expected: 2.61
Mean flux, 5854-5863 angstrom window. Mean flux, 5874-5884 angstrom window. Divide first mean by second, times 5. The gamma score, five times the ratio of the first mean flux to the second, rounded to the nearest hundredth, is 4.75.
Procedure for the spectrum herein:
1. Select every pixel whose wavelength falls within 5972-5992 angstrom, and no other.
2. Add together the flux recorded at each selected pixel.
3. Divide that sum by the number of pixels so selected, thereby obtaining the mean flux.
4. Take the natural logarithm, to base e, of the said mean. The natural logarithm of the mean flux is 2.55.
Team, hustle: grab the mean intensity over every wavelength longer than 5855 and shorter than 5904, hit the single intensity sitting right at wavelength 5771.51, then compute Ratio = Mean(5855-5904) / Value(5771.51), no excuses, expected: 0.90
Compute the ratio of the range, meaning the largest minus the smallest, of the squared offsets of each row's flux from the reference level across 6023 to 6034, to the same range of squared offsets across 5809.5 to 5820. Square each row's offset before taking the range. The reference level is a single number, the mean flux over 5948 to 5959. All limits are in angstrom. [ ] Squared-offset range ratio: 1.0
